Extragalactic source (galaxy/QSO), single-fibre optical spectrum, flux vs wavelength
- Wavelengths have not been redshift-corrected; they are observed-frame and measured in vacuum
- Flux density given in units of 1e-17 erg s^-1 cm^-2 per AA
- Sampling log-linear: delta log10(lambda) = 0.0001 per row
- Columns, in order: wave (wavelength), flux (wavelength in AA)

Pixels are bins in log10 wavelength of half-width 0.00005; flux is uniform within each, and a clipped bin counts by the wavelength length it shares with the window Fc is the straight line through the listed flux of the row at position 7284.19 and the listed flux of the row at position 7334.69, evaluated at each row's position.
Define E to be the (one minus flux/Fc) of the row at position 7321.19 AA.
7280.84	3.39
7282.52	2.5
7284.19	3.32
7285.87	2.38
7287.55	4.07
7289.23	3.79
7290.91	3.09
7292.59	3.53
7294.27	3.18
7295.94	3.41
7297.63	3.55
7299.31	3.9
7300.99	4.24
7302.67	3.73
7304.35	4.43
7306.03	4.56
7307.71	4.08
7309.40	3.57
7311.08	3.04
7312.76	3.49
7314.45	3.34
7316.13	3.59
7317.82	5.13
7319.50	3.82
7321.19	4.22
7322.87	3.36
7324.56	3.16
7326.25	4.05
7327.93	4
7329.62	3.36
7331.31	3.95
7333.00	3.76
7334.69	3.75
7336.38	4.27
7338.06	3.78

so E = -0.16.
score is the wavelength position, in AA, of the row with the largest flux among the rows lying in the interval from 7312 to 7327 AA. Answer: 7317.82 AA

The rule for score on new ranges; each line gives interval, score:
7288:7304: 7300.99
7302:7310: 7306.03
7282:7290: 7287.55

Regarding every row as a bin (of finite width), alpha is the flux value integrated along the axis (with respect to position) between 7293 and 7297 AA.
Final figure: 13.3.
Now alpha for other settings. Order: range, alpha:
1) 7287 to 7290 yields 11.8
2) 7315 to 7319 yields 17.0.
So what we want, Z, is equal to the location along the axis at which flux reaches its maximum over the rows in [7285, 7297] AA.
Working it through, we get 7287.55 AA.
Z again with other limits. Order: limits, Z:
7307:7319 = 7317.82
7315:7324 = 7317.82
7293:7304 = 7300.99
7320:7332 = 7321.19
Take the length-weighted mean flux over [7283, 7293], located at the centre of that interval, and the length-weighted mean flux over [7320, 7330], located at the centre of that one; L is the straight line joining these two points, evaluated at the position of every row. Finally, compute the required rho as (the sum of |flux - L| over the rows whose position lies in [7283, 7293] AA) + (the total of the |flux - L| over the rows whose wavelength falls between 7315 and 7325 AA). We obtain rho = 5.7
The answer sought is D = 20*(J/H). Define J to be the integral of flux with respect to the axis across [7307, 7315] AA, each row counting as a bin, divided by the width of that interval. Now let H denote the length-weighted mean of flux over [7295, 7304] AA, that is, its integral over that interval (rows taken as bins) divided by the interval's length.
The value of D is 18.4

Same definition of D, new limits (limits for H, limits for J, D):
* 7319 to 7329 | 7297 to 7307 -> 21.7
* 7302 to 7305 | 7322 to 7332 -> 17.9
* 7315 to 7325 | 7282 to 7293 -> 16.7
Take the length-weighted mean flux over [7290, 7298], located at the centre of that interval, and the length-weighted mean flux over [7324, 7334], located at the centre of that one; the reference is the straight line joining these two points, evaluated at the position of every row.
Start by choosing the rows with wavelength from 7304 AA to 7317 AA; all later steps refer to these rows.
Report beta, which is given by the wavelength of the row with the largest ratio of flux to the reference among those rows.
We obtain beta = 7306.03 AA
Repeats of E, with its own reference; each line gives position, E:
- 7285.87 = 0.29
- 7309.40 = -0.01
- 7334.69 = 0.00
